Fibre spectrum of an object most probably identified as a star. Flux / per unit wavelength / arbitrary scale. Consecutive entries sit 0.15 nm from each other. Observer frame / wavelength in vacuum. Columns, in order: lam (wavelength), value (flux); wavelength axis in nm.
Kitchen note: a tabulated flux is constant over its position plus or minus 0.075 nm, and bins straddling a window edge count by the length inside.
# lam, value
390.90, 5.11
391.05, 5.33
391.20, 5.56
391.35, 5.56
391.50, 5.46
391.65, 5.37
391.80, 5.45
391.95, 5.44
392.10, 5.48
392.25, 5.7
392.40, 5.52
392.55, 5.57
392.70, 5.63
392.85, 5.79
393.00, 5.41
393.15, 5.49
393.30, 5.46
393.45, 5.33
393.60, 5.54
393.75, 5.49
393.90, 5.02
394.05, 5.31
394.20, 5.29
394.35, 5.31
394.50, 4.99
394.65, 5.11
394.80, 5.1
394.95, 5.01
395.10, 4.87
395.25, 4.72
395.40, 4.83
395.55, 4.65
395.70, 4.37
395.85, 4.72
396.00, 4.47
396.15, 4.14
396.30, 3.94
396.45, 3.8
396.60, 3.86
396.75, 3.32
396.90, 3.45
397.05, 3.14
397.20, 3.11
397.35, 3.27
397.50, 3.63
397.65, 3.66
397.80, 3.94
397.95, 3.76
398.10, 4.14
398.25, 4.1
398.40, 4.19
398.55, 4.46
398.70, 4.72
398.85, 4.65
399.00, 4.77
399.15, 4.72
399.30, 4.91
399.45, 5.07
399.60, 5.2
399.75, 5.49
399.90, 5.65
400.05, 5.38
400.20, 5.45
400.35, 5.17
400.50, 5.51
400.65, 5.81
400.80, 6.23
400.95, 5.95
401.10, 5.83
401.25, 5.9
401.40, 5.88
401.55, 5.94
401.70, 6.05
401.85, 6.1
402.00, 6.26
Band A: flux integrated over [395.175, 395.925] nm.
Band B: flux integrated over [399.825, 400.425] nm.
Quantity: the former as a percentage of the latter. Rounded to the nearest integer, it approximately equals 108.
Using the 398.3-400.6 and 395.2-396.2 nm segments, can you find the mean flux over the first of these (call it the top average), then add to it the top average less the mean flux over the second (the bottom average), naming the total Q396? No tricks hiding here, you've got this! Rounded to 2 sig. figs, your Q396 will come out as 5.5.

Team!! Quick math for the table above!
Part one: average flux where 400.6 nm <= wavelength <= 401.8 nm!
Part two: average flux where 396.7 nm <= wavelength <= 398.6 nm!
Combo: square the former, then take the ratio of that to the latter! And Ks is 10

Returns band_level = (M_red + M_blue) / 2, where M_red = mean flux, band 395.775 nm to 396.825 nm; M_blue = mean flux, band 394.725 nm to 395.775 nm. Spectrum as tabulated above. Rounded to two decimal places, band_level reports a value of 4.41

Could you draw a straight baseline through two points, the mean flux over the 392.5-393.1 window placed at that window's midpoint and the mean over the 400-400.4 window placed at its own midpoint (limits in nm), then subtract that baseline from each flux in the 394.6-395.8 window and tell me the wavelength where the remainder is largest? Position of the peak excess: 394.65 nm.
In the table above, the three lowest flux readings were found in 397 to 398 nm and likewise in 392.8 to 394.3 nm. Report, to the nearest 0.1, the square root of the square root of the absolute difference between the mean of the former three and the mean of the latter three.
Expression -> 1.2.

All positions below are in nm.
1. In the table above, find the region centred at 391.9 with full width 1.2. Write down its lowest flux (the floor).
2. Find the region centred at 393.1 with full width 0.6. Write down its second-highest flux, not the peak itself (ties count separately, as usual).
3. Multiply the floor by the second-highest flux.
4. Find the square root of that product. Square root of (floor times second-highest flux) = 5.43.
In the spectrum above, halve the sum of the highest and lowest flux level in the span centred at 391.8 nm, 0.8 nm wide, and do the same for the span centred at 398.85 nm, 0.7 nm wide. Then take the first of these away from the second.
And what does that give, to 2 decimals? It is -0.81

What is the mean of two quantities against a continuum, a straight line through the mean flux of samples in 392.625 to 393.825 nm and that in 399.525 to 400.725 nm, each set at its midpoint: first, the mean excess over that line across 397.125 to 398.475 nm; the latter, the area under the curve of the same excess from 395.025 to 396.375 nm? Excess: -1.5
